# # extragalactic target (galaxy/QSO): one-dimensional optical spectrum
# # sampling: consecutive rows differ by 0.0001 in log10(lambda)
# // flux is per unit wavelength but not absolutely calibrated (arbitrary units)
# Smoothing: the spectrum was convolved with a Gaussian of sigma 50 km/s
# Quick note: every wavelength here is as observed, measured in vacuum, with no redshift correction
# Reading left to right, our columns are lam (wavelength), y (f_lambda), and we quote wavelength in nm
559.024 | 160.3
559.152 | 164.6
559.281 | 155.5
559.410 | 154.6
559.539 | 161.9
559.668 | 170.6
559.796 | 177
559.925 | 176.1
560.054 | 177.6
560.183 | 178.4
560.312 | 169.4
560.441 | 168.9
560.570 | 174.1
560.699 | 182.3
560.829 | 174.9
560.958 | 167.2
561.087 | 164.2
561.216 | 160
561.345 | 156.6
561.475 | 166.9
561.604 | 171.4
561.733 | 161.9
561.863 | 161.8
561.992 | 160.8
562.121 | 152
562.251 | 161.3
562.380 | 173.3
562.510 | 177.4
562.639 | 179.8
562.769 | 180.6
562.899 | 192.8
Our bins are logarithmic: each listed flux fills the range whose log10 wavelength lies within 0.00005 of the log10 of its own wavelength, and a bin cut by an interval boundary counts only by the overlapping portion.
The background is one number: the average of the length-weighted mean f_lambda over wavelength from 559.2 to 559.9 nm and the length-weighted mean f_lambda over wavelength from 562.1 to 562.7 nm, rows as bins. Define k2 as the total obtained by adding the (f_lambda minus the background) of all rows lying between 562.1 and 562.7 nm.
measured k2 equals 7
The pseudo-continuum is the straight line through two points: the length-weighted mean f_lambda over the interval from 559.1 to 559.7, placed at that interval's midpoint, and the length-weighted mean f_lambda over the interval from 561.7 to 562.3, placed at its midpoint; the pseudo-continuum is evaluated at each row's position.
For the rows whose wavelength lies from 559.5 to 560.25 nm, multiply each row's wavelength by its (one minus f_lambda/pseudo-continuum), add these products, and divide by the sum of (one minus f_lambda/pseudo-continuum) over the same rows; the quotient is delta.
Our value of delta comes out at 559.95 nm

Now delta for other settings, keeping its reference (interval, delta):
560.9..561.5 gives 561.16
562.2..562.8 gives 562.59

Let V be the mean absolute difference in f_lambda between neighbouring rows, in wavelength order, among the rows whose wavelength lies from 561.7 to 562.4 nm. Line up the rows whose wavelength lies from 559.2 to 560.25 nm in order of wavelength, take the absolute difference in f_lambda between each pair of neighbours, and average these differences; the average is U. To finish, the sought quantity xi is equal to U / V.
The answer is 0.61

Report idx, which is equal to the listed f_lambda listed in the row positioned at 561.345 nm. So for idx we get 156.6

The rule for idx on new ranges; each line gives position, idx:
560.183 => 178.4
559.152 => 164.6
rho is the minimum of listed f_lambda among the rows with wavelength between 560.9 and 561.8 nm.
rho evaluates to 156.6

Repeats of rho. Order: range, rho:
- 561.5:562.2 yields 152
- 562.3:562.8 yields 173.3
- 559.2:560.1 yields 154.6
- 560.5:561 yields 167.2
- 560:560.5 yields 168.9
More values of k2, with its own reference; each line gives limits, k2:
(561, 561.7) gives -17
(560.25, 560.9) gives 33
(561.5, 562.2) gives -28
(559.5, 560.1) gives 27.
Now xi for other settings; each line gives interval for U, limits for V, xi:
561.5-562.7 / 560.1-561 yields 0.93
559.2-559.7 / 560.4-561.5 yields 0.91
